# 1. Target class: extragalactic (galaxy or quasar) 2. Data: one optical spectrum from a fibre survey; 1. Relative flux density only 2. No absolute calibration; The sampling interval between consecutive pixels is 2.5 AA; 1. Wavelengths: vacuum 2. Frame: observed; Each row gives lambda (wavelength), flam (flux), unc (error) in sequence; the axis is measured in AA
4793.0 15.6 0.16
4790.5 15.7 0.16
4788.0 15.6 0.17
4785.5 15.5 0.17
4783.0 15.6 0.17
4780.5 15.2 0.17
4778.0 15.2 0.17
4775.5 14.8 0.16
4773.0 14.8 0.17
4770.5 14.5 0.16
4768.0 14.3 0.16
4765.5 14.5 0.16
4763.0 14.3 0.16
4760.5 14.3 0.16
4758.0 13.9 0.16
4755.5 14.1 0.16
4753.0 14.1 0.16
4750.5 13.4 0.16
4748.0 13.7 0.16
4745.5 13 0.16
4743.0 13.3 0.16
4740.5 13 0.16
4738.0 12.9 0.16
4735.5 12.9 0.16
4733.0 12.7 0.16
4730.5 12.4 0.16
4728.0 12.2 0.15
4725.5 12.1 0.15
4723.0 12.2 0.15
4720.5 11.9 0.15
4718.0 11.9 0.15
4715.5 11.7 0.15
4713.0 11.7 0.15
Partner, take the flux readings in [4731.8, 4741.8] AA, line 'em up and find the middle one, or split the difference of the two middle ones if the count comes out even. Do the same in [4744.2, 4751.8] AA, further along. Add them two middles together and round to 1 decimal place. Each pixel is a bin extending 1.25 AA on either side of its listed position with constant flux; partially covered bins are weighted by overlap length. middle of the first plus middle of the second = 26.3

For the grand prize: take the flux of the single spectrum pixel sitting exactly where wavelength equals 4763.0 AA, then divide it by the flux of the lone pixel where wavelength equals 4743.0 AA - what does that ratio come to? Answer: 1.08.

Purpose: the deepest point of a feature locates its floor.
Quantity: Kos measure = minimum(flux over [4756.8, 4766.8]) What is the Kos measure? 13.9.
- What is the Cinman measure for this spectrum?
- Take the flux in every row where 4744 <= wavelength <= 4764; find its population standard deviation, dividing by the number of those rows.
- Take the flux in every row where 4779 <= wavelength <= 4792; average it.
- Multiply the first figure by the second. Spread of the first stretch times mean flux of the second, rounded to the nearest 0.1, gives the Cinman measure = 6.7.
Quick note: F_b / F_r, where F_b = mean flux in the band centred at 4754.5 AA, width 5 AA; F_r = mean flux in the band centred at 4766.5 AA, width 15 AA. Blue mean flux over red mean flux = 0.98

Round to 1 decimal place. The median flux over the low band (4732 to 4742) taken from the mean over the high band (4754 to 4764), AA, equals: 1.2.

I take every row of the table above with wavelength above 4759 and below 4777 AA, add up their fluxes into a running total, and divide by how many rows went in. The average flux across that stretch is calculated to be 14.5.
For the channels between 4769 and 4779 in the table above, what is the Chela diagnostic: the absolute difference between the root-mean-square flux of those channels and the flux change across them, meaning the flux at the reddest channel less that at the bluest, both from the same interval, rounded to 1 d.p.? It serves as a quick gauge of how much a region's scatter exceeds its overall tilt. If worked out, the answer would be 14.1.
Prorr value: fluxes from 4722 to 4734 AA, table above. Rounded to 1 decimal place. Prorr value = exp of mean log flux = 12.3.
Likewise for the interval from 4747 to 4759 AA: 13.8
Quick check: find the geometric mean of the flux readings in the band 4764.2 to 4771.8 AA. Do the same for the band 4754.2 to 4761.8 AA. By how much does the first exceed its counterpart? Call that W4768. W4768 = 0.33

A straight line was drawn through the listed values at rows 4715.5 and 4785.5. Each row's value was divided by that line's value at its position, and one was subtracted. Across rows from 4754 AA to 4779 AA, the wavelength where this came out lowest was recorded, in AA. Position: 4768.0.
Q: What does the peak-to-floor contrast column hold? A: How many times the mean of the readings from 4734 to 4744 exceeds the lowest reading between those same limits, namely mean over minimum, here 1.01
